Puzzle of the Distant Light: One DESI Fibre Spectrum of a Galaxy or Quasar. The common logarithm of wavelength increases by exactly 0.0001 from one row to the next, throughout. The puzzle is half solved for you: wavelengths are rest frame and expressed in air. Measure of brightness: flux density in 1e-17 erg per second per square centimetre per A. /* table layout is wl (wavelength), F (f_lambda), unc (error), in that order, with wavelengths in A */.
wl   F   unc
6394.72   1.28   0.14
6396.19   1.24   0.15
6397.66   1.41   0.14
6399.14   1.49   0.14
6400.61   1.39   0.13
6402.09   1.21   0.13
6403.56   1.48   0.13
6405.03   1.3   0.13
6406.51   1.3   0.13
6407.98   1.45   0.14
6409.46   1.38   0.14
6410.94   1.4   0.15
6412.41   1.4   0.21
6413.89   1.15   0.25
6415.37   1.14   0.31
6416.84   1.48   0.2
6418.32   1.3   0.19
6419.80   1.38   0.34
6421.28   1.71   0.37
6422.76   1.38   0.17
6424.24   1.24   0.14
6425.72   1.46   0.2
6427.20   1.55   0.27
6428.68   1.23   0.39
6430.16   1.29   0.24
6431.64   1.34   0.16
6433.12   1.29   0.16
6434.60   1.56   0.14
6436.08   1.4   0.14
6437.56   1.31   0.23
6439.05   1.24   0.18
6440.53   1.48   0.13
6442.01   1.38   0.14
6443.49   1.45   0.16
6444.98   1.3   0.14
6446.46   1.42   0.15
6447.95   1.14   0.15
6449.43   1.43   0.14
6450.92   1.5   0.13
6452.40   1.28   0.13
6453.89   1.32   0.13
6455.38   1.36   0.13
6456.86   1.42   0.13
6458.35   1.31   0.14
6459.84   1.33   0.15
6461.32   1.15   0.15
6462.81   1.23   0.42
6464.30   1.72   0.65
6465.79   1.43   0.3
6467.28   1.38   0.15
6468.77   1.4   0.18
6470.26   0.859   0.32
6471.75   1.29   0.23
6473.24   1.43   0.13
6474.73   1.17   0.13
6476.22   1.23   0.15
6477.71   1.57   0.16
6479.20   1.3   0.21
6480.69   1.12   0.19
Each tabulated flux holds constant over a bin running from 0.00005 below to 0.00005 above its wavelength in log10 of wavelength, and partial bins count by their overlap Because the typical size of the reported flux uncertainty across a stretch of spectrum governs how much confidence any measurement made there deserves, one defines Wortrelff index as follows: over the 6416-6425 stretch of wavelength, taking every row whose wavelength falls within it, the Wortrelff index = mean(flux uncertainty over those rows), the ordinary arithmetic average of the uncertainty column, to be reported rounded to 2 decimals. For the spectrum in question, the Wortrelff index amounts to 0.24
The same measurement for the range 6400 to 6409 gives 0.13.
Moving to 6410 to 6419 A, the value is 0.22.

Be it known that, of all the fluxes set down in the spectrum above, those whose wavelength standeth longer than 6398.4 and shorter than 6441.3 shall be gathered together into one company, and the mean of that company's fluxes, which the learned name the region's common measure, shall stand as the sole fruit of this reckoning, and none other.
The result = 1.37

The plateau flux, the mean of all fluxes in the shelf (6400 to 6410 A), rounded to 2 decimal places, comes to 1.36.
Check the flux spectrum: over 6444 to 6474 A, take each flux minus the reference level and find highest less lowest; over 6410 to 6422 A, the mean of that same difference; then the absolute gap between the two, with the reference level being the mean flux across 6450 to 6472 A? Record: 0.8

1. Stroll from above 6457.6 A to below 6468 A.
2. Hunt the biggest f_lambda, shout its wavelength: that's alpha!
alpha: 6464.30 A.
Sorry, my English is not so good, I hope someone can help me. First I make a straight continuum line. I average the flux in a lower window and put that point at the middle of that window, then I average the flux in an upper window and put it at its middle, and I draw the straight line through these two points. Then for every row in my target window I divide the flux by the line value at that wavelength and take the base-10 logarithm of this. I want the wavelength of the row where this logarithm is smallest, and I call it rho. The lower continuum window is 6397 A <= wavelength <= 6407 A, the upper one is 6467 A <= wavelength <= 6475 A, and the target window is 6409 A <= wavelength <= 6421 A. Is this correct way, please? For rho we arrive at 6415.37 A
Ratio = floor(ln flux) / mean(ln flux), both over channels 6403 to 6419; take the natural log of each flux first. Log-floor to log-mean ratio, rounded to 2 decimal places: 0.45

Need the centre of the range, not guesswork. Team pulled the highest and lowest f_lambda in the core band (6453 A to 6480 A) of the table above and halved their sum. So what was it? 1.29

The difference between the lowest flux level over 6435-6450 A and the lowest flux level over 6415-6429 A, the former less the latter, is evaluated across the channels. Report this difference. 0.000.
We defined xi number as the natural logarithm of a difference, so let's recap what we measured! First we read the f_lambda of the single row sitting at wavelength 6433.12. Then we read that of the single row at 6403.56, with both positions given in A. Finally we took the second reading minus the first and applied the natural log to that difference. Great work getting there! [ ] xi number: -1.7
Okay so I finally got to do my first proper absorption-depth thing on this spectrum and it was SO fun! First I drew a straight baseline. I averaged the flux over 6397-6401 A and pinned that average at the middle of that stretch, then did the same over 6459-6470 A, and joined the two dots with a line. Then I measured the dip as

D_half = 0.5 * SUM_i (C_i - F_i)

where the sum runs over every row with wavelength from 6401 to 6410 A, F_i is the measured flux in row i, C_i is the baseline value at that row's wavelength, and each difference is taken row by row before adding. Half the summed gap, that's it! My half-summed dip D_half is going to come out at 0.21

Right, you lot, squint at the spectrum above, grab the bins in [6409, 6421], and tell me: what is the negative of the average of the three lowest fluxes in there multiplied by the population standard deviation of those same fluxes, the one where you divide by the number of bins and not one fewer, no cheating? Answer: -0.138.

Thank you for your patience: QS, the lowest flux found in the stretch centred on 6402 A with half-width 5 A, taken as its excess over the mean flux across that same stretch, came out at -0.159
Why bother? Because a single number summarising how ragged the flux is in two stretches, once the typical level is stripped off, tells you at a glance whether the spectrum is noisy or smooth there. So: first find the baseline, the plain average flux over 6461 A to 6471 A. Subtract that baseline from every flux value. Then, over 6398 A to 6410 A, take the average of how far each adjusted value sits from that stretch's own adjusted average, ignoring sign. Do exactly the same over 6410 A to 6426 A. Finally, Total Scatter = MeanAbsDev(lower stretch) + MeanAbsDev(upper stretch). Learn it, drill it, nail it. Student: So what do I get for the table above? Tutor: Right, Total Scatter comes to 0.195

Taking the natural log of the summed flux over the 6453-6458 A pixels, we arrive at 1.41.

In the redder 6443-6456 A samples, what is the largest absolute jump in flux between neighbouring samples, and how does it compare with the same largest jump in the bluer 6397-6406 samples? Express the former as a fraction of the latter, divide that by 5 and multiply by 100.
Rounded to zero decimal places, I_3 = 21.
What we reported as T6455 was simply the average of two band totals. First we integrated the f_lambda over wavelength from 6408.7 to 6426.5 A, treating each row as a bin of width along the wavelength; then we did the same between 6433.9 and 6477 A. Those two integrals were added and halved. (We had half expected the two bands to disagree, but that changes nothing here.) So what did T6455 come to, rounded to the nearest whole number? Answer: 41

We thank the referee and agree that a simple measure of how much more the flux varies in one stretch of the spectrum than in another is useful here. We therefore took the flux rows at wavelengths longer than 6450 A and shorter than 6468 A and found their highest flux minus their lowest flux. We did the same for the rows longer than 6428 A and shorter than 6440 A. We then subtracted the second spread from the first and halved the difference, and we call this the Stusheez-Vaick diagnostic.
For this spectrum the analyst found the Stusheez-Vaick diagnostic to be 0.12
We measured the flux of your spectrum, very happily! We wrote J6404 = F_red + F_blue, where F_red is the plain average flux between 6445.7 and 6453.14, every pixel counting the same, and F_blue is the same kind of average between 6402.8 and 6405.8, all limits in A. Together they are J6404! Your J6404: 2.74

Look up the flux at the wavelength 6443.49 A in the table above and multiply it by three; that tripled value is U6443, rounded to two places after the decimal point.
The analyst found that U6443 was 4.35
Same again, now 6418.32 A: 3.90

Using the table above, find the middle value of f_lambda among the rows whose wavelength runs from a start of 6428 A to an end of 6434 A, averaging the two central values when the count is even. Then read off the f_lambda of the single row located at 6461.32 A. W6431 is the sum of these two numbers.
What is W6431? 2.44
